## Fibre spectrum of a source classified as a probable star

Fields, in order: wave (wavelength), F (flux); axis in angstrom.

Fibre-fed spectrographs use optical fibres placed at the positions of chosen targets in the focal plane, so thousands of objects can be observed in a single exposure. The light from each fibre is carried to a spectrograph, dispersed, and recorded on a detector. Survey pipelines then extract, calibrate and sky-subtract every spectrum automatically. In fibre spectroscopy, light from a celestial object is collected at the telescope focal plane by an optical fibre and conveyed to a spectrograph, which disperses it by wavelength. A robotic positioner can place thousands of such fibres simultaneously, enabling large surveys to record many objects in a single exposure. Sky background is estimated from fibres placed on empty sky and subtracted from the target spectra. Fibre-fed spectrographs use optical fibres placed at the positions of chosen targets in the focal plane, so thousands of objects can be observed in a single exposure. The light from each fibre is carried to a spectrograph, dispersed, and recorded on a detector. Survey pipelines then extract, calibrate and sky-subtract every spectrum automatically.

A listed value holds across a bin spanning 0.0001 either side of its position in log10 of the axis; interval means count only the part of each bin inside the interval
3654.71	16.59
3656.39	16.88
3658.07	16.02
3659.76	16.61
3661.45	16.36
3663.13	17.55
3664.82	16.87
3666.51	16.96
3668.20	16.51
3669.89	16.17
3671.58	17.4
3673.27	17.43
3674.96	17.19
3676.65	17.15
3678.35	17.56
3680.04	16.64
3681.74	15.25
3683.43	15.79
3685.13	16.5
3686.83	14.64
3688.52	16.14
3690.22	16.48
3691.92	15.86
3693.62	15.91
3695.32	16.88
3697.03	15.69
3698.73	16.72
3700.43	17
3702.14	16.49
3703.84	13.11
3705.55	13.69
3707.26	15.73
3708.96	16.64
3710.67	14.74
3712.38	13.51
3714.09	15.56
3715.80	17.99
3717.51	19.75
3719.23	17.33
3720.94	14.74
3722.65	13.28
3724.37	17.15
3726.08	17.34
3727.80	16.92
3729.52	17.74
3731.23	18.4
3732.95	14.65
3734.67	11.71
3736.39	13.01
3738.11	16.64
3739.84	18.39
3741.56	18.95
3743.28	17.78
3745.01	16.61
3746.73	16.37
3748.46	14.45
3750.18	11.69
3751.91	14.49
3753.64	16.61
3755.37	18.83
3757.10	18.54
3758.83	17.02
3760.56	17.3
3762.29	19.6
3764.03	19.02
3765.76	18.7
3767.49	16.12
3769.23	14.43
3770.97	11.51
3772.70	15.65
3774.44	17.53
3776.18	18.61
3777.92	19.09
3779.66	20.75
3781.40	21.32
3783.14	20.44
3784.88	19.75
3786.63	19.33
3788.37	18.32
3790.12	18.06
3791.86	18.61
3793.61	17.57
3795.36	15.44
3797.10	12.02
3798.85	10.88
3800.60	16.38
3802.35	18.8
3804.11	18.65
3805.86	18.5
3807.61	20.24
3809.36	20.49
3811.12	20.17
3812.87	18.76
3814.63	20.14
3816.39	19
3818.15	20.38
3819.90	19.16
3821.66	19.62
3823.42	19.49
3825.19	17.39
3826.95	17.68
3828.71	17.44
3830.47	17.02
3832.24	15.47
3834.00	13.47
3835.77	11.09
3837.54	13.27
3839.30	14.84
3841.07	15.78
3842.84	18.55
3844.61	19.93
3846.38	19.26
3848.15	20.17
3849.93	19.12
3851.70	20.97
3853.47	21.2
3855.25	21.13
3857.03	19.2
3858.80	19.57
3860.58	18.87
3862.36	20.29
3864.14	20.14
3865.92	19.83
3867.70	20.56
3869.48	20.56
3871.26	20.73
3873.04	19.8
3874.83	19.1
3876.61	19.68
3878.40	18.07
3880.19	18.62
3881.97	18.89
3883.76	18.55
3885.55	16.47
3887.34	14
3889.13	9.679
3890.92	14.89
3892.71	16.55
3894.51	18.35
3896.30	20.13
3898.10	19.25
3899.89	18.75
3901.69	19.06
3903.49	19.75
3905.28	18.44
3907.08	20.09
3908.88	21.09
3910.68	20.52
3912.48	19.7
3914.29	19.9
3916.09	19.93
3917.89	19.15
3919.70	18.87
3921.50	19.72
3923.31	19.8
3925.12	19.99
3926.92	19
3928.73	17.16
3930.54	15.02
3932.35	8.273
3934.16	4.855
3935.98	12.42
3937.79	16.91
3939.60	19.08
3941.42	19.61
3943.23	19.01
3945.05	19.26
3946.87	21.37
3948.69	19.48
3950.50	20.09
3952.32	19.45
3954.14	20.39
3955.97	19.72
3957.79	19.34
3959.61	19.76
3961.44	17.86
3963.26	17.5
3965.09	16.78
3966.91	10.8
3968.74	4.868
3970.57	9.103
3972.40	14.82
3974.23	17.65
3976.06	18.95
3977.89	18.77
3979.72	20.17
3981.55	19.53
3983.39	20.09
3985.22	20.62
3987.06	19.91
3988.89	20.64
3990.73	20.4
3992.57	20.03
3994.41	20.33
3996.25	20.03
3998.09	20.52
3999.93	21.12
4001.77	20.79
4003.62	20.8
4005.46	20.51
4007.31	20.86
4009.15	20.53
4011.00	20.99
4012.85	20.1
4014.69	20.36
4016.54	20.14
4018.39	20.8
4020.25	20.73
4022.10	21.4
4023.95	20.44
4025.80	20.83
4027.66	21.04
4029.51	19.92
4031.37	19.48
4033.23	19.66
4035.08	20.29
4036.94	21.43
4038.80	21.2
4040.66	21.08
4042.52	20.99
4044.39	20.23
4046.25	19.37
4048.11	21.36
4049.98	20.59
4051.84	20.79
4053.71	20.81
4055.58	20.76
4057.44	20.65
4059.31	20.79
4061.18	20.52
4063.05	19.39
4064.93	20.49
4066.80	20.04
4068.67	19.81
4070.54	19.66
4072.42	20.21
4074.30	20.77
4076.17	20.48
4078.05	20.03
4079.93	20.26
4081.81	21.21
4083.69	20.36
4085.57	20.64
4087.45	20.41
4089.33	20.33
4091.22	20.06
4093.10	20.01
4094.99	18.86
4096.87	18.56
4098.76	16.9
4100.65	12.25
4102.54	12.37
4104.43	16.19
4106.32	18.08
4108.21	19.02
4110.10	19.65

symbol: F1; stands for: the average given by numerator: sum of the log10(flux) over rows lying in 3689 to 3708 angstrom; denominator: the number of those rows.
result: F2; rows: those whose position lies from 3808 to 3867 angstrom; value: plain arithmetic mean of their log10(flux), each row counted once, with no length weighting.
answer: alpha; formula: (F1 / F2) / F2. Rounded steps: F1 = 1.20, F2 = 1.262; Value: 0.75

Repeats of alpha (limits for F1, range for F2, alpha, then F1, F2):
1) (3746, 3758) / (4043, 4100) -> 0.70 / 1.20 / 1.304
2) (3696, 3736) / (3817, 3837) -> 0.80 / 1.20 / 1.227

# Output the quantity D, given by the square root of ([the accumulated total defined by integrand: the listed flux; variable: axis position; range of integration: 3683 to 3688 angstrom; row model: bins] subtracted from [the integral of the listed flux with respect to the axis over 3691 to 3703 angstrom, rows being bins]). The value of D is 10.9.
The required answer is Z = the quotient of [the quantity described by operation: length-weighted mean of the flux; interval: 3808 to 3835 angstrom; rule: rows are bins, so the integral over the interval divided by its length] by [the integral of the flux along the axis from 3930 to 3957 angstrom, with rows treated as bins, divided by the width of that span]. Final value 1.08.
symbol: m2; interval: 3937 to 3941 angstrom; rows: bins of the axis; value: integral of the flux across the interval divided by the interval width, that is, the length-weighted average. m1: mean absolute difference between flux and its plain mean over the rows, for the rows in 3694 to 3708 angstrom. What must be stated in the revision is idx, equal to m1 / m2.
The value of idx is 0.06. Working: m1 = 1.1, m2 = 18.2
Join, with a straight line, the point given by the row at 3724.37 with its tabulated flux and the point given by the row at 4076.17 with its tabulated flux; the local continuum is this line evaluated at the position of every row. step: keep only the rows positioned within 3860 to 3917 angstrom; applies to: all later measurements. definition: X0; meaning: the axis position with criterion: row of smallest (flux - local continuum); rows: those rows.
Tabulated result 3889.13 angstrom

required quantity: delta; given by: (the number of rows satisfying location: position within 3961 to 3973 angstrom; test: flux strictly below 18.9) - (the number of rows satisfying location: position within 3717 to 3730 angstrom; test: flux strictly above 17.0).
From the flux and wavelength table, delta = 2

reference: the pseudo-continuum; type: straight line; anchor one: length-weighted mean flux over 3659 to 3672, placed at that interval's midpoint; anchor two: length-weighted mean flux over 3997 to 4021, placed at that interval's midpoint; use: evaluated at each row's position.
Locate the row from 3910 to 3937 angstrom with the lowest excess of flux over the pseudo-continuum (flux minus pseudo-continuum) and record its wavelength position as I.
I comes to 3934.16 angstrom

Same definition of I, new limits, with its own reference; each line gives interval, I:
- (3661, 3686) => 3681.74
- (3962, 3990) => 3968.74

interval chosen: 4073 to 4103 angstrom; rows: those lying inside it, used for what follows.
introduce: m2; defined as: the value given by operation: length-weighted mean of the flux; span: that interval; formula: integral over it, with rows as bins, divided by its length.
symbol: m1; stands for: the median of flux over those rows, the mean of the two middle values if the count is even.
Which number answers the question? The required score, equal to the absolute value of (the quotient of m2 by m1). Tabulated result 0.95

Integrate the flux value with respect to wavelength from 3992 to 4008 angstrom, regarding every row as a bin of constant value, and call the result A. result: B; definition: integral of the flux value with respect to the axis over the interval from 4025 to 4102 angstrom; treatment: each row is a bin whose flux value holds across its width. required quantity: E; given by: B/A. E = 4.7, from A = 329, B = 1541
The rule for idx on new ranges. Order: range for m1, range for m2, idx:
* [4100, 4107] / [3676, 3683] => 0.15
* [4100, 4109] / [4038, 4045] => 0.13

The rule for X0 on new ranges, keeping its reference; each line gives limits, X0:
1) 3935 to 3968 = 3966.91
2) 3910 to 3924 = 3919.70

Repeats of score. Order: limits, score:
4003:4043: 0.99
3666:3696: 1.00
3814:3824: 1.00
